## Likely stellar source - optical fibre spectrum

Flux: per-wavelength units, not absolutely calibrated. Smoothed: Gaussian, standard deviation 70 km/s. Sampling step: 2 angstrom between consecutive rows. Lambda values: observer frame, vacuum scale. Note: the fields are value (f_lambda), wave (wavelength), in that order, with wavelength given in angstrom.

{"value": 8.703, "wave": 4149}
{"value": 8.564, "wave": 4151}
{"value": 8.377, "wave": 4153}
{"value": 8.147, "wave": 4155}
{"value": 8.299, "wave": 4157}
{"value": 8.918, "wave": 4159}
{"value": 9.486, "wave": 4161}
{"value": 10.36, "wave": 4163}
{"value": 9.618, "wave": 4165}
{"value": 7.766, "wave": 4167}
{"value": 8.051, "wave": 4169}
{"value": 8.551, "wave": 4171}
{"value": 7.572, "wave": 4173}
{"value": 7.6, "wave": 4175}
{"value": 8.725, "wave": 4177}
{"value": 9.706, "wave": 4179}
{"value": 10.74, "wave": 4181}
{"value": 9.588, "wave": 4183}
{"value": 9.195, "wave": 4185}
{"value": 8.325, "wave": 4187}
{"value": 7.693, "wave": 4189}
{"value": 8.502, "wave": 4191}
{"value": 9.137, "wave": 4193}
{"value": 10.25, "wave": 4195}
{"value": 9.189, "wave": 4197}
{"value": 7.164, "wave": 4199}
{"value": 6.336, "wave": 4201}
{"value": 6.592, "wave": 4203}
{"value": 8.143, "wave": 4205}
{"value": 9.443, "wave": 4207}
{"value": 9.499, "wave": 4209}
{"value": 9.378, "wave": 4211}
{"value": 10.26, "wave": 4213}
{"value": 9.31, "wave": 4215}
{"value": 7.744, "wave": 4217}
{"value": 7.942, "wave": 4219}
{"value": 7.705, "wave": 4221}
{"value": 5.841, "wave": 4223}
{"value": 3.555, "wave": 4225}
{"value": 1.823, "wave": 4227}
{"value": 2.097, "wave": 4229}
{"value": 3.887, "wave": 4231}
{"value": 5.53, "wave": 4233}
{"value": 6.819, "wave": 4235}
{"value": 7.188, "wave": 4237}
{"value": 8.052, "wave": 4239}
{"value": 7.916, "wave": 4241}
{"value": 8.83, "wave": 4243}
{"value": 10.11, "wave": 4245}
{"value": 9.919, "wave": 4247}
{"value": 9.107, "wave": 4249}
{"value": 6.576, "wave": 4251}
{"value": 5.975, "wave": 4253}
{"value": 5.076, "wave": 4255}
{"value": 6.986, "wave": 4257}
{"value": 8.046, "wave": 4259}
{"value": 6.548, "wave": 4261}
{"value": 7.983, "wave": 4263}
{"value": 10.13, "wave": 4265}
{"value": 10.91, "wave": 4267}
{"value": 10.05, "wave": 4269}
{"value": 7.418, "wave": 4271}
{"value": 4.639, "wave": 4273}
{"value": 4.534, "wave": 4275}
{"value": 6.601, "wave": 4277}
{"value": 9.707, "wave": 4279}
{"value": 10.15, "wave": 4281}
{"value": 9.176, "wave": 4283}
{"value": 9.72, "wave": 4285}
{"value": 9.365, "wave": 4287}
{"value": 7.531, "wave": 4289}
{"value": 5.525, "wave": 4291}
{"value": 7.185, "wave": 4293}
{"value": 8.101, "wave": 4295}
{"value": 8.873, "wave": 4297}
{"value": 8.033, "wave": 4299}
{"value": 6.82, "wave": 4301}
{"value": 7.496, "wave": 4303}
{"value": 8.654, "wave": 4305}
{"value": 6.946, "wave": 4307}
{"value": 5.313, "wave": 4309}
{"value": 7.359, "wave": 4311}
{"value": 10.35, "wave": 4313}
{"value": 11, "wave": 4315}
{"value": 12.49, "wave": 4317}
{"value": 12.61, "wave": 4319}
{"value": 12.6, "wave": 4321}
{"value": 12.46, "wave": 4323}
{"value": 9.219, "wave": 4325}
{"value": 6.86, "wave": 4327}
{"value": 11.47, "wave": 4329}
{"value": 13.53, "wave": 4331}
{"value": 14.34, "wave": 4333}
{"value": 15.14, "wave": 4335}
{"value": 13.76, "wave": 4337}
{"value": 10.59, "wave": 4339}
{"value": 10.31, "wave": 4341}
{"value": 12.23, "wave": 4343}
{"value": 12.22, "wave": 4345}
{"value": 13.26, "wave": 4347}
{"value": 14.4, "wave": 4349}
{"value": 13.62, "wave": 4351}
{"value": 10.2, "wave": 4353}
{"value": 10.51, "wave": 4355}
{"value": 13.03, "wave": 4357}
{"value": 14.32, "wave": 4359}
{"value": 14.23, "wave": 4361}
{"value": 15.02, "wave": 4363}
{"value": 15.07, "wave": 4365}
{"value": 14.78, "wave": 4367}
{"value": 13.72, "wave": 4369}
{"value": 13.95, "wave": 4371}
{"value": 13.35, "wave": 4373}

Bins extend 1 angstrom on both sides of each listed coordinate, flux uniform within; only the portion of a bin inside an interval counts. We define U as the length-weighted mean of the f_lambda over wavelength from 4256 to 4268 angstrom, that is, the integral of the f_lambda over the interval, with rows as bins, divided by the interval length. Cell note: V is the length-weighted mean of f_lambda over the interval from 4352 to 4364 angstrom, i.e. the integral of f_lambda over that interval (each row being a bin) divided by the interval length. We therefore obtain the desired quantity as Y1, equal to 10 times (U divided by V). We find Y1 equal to 7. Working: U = 8.4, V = 12.9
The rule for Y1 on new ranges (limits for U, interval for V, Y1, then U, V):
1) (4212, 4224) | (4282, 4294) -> 10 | 8.1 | 8.1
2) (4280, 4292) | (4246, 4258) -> 12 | 8.6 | 7.3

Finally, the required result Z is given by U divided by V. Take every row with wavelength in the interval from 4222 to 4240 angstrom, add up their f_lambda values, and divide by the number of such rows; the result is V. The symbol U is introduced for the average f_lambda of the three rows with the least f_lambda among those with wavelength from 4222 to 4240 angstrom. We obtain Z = 0.50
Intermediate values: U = 2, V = 5.0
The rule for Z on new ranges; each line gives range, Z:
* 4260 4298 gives 0.60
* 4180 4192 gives 0.91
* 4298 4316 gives 0.80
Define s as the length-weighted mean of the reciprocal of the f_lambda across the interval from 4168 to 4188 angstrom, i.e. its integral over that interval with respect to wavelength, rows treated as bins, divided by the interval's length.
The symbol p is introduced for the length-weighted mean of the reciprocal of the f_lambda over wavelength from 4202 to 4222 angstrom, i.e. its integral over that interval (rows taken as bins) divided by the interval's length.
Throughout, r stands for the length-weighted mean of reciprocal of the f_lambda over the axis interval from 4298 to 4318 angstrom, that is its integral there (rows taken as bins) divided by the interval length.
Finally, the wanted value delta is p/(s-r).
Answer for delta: -11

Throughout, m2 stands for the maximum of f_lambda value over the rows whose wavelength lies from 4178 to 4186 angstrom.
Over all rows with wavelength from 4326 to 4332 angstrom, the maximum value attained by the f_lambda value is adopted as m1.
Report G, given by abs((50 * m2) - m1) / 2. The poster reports 262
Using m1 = 13.53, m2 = 10.74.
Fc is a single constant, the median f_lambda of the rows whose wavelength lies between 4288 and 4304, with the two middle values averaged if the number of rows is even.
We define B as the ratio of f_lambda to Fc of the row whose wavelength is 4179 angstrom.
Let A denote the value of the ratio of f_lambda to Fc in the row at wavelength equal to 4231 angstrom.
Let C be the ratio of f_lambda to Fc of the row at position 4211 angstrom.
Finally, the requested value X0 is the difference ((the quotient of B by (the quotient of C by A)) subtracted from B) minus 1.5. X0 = -0.74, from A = 0.52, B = 1.3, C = 1.2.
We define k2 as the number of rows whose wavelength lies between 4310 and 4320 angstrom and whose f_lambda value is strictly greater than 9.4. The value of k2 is 4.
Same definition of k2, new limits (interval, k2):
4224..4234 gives 0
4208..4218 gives 2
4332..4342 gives 5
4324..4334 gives 3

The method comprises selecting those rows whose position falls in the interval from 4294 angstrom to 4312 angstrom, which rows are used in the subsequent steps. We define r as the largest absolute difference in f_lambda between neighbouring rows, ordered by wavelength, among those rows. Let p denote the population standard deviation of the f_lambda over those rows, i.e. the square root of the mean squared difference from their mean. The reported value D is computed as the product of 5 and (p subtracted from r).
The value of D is 5.1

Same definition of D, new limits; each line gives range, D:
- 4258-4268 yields 2.8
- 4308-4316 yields 3.5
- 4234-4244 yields 1.1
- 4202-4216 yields 2.2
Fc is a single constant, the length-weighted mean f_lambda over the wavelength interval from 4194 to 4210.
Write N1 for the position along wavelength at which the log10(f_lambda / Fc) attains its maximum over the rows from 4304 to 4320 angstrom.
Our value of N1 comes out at 4319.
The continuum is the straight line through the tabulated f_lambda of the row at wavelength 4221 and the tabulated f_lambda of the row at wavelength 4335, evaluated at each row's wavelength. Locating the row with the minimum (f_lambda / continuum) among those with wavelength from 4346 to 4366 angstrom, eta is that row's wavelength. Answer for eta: 4353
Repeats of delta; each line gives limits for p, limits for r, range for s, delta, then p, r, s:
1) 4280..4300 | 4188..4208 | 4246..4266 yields 9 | 0.123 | 0.124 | 0.137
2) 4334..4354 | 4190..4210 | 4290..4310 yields 4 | 0.081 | 0.122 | 0.141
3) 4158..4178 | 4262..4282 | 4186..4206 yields -14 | 0.117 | 0.134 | 0.126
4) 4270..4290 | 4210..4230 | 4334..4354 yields -1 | 0.138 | 0.217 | 0.081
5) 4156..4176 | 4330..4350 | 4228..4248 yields 1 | 0.117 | 0.078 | 0.176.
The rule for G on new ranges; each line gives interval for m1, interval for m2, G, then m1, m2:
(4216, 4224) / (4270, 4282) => 250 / 7.942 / 10.15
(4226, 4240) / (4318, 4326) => 311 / 8.052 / 12.61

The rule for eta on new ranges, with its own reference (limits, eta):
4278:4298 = 4291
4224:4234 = 4227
